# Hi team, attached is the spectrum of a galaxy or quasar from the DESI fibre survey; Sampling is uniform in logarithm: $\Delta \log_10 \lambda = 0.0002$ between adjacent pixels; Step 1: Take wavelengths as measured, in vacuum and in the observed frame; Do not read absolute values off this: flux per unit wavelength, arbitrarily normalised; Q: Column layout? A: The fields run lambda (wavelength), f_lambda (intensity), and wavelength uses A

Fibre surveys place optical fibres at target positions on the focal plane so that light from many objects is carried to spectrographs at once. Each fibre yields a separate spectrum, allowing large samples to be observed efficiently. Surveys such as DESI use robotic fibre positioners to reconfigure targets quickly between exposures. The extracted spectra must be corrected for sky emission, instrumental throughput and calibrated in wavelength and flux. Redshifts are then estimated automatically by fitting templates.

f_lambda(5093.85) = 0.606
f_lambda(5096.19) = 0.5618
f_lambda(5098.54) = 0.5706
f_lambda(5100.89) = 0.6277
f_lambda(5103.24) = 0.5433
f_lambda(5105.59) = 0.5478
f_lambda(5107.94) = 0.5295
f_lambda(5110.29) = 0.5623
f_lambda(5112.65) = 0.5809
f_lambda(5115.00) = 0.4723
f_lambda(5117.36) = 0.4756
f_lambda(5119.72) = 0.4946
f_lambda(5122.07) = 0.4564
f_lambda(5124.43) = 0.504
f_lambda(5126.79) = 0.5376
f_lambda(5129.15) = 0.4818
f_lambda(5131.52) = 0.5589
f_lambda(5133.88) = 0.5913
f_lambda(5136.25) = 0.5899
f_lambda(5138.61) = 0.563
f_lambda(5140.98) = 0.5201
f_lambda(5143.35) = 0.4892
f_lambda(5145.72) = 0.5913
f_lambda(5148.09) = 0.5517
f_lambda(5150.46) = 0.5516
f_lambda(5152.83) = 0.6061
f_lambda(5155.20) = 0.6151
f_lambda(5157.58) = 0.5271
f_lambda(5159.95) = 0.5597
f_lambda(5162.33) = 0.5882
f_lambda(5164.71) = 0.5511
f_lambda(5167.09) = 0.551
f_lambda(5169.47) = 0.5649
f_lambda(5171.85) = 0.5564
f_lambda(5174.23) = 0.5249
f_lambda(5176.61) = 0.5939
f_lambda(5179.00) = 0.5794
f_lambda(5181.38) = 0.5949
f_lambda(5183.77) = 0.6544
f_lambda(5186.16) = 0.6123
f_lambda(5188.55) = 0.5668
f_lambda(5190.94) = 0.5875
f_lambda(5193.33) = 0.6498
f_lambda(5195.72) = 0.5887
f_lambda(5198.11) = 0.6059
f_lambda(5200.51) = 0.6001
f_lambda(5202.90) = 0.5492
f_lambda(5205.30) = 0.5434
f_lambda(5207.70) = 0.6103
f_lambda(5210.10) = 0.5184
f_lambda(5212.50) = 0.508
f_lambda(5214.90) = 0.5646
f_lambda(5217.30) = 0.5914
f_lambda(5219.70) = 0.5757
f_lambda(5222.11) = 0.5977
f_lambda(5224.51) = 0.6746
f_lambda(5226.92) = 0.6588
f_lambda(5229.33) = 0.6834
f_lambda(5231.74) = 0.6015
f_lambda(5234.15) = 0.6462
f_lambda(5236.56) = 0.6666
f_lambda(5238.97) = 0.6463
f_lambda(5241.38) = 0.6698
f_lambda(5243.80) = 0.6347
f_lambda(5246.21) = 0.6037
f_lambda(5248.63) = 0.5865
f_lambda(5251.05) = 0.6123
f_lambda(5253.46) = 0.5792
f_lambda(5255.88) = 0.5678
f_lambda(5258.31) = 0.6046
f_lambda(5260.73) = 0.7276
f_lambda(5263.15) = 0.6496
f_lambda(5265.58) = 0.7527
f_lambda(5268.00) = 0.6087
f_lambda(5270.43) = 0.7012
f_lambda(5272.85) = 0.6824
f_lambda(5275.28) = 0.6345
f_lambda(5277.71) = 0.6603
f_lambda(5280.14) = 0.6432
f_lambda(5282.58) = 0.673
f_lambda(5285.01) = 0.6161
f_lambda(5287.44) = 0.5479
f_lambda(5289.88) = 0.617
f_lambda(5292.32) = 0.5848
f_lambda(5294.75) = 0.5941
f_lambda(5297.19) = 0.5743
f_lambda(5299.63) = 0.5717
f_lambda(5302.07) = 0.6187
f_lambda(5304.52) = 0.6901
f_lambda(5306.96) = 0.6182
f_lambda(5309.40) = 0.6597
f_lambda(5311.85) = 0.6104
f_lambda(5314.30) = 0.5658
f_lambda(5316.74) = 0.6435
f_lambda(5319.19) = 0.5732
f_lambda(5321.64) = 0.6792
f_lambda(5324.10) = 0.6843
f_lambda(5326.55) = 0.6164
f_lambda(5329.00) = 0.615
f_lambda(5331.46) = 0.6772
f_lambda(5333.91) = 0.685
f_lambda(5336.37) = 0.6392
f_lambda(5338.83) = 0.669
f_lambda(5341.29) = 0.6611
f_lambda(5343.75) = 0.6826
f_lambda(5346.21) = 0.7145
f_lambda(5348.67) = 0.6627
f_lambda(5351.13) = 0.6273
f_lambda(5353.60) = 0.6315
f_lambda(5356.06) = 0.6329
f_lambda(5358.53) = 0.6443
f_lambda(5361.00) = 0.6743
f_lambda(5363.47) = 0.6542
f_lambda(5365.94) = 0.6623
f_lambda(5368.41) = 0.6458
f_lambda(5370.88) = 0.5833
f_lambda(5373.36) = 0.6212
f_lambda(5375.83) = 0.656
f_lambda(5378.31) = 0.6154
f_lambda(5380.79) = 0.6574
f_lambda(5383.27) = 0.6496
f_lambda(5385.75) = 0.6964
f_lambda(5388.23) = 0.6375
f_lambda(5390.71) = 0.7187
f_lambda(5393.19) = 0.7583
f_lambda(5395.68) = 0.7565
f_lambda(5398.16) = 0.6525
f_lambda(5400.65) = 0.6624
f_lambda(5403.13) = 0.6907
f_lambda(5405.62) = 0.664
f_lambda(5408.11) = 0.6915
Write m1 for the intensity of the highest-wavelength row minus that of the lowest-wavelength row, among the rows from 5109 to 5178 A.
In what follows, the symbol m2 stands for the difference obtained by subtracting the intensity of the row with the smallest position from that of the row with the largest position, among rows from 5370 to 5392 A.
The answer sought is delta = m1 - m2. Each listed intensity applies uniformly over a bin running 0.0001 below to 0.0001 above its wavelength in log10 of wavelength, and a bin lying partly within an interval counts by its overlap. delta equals -0.104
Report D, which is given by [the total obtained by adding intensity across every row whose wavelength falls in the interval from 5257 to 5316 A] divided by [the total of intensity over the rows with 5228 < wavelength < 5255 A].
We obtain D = 2.19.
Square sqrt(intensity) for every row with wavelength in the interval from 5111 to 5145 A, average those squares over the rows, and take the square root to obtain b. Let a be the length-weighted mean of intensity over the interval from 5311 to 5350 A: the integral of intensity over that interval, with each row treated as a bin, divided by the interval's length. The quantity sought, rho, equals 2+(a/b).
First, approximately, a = 0.649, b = 0.72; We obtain 2.90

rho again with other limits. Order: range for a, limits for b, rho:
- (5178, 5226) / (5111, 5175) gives 2.80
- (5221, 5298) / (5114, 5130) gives 2.91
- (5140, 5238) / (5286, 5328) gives 2.75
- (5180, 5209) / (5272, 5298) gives 2.76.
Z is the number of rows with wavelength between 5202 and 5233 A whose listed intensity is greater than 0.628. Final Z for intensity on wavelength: 3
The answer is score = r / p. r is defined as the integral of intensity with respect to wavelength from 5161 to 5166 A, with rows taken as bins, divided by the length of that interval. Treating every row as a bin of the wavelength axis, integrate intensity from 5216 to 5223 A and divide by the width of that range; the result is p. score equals 0.97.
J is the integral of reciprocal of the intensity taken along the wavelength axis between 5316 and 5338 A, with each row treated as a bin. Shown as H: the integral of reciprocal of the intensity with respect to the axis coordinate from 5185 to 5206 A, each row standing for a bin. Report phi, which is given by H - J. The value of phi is 1.5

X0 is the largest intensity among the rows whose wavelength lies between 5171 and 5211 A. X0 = 0.6544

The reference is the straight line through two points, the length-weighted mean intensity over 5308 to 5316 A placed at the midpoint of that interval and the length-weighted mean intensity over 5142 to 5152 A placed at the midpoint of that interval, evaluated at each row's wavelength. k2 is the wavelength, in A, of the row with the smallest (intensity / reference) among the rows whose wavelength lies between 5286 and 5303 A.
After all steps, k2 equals 5287.44 A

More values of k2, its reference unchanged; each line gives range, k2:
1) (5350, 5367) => 5351.13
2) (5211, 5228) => 5212.50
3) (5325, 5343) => 5329.00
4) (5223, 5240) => 5231.74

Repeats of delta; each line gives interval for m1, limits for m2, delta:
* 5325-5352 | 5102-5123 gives 0.098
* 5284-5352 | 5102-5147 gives -0.037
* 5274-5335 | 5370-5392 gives -0.085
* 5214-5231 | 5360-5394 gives 0.035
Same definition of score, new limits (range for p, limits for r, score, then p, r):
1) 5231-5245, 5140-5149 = 0.83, 0.65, 0.538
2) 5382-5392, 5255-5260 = 0.89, 0.68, 0.600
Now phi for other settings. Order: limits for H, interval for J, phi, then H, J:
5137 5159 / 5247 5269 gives 4.5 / 39.6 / 35.1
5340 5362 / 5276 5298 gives -2.6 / 33.5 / 36.0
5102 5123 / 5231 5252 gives 7.4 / 40.7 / 33.4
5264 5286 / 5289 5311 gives -2.7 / 33.3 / 35.9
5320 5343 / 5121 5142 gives -4.5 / 35.0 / 39.6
